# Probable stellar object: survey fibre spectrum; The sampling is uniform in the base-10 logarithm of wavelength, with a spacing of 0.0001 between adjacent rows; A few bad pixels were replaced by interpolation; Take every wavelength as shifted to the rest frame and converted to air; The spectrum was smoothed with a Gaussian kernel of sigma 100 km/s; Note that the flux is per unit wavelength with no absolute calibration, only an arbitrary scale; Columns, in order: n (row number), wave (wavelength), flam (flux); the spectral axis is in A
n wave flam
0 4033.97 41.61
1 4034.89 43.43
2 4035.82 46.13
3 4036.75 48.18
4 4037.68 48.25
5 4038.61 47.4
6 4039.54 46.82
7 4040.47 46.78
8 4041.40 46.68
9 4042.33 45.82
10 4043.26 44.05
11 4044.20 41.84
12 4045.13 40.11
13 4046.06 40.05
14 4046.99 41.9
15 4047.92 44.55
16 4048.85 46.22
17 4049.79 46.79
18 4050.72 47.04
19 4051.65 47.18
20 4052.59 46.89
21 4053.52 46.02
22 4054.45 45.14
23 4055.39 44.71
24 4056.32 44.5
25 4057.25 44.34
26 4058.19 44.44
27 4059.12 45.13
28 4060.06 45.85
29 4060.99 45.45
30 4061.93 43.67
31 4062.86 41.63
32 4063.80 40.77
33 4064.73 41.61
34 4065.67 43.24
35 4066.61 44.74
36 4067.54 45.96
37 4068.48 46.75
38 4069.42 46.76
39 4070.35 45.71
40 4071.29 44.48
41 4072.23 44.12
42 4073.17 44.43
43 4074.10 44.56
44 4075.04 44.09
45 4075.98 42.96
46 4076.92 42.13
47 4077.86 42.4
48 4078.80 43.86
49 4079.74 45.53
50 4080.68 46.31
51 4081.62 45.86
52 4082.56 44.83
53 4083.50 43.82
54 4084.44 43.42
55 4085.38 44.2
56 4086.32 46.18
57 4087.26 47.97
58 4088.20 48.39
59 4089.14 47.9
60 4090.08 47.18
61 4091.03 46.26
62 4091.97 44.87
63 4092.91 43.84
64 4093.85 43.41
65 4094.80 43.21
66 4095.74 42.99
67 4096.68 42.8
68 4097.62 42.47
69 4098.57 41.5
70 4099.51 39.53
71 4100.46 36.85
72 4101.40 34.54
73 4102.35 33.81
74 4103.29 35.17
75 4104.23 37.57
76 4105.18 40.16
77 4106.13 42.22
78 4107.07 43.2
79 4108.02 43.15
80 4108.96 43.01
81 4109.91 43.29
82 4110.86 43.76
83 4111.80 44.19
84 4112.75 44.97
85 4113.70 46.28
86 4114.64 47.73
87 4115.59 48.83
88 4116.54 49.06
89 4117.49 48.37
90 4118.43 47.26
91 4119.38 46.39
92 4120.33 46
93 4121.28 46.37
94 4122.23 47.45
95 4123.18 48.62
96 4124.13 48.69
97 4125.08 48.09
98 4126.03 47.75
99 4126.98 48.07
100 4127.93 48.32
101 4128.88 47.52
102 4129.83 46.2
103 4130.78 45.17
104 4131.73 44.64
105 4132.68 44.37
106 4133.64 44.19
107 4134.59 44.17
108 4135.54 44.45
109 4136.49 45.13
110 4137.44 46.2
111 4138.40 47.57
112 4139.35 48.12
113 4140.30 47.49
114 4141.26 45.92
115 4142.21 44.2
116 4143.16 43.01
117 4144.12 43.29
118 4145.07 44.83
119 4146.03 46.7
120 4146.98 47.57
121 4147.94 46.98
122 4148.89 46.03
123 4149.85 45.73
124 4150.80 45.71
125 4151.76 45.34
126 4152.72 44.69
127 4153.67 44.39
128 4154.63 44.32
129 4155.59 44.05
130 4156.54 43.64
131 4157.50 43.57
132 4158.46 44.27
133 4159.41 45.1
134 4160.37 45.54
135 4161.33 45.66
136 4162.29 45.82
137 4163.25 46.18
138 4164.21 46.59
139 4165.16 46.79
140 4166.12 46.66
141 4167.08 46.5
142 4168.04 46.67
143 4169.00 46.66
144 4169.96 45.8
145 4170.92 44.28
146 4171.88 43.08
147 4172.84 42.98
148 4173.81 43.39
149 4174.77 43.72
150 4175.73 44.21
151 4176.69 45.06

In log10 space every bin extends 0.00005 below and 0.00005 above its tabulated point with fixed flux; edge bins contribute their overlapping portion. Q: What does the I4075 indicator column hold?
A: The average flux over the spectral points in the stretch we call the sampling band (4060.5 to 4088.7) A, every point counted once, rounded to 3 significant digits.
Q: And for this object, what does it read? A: 44.5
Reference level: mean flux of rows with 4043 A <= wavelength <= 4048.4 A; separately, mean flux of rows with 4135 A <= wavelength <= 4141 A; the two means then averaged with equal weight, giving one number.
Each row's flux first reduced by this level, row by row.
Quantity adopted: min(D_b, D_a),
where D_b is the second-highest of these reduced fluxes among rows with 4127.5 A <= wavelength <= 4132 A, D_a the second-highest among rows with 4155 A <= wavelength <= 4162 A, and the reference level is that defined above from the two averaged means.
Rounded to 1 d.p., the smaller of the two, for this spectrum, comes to 1.3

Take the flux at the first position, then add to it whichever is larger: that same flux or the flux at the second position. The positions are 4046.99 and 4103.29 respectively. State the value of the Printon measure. 83.8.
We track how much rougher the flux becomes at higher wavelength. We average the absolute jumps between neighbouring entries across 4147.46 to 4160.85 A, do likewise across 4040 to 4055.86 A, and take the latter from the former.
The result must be -0.61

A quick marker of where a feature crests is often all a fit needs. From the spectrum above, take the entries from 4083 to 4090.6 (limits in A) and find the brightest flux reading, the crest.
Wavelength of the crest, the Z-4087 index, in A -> 4088.20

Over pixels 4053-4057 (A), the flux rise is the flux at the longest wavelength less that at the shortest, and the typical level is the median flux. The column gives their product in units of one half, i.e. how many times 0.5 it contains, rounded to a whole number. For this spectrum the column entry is -137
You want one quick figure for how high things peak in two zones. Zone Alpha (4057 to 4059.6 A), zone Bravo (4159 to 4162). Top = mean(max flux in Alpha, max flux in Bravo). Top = 45.4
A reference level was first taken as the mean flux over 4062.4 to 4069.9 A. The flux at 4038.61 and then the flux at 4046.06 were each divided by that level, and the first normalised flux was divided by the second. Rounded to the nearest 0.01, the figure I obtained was 1.18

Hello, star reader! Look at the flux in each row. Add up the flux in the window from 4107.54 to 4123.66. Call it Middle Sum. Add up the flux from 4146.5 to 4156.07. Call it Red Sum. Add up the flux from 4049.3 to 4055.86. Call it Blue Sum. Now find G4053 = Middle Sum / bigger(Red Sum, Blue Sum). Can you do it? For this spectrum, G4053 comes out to 1.7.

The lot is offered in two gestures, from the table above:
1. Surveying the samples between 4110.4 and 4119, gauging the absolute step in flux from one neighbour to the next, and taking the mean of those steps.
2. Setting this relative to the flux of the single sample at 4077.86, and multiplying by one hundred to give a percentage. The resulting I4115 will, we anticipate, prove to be 2.1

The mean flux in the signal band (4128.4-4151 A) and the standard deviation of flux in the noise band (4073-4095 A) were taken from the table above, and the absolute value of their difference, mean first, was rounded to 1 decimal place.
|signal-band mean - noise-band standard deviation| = 43.9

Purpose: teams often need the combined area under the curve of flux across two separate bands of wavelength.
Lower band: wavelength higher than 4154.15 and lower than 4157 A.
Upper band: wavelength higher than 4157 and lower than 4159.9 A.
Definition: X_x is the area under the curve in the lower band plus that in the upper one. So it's 254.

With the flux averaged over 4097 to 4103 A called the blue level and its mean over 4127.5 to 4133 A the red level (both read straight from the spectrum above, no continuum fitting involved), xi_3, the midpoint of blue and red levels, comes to 42.1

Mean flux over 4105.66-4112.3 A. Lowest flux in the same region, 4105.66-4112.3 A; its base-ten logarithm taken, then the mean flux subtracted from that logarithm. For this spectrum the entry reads -42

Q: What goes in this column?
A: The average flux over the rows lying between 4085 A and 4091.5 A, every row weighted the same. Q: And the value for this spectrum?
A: 46.9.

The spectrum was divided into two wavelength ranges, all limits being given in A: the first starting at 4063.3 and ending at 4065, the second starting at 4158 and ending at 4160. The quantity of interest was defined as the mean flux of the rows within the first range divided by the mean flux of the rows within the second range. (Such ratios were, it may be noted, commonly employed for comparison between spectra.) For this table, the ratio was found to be 0.92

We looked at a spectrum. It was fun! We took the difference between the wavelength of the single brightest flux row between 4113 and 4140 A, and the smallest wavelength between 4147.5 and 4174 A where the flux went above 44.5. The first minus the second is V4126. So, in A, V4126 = -31.4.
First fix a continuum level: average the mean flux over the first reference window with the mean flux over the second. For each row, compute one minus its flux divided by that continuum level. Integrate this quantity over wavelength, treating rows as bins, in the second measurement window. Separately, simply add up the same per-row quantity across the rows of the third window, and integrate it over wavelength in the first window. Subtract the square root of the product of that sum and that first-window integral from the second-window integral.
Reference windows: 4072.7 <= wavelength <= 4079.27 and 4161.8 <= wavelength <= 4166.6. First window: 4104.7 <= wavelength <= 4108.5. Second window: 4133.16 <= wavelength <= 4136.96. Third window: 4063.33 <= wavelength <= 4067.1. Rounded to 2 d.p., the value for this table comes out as -0.18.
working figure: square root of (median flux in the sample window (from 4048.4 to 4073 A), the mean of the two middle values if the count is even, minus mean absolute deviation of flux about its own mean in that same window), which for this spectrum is 6.62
